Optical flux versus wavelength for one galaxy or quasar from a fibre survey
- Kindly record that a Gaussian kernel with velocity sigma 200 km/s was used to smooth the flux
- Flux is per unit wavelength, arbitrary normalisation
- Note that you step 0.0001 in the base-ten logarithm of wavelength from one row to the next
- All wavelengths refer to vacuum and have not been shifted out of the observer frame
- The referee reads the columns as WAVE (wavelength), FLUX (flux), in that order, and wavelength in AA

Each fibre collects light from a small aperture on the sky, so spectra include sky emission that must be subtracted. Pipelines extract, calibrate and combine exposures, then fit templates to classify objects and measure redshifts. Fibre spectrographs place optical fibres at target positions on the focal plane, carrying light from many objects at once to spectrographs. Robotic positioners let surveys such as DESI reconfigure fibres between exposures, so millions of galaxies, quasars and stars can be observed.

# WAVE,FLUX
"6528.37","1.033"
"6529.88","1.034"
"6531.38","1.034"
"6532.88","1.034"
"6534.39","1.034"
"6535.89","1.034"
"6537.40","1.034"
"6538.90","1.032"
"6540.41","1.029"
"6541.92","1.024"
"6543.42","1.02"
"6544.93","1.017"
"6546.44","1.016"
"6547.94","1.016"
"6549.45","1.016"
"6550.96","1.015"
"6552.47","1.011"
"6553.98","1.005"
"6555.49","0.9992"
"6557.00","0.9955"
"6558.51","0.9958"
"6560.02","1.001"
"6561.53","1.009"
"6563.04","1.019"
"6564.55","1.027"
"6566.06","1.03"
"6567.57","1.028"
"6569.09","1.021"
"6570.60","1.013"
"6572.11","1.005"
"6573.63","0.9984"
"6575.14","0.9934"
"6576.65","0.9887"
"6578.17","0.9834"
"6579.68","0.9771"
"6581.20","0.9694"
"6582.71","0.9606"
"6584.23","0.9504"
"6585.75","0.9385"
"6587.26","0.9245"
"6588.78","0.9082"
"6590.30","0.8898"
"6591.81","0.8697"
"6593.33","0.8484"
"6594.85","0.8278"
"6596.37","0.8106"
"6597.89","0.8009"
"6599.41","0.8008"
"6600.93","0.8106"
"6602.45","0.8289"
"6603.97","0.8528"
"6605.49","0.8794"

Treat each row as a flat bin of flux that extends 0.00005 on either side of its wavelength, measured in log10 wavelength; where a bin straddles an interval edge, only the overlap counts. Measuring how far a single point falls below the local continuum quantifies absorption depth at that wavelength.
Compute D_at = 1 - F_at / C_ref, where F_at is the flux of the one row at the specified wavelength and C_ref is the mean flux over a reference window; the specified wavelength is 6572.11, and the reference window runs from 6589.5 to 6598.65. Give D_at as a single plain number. -0.19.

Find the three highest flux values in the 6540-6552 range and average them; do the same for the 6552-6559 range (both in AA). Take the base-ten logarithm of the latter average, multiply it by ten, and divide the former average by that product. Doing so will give 47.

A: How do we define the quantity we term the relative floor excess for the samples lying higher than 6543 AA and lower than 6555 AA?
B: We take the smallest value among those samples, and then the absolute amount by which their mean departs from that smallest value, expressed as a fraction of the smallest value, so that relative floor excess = 0.009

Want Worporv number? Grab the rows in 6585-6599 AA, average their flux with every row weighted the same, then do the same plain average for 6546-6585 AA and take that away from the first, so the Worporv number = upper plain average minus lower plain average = -0.13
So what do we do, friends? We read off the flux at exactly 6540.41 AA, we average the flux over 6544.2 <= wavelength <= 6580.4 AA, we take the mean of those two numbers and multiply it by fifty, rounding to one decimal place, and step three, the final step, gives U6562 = 50.9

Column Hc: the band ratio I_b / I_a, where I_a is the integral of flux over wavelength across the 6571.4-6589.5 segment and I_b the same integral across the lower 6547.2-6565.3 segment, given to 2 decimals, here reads 1.04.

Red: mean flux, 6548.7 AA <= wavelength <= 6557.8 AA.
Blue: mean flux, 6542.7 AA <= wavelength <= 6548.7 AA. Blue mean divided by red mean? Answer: 1.01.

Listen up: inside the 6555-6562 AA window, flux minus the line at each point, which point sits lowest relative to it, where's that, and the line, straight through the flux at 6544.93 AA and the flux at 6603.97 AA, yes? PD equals 6555.49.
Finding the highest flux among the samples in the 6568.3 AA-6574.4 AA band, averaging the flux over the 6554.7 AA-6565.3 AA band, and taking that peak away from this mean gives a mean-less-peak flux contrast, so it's -0.014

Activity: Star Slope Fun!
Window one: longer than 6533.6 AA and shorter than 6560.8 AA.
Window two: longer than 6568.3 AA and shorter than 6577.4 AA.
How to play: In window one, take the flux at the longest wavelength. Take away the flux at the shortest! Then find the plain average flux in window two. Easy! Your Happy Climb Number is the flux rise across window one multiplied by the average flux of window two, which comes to -0.0331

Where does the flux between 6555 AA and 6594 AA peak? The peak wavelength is 6566.06 AA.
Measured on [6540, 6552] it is 6540.41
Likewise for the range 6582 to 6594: 6582.71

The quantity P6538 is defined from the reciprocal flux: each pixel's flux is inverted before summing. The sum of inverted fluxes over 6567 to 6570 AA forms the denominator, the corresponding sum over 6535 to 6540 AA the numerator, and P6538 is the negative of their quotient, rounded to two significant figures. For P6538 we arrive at -1.5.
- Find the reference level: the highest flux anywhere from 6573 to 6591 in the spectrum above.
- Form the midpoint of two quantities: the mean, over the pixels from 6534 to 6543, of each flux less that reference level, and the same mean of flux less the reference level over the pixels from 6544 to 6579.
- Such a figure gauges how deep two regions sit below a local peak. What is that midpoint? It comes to 0.02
